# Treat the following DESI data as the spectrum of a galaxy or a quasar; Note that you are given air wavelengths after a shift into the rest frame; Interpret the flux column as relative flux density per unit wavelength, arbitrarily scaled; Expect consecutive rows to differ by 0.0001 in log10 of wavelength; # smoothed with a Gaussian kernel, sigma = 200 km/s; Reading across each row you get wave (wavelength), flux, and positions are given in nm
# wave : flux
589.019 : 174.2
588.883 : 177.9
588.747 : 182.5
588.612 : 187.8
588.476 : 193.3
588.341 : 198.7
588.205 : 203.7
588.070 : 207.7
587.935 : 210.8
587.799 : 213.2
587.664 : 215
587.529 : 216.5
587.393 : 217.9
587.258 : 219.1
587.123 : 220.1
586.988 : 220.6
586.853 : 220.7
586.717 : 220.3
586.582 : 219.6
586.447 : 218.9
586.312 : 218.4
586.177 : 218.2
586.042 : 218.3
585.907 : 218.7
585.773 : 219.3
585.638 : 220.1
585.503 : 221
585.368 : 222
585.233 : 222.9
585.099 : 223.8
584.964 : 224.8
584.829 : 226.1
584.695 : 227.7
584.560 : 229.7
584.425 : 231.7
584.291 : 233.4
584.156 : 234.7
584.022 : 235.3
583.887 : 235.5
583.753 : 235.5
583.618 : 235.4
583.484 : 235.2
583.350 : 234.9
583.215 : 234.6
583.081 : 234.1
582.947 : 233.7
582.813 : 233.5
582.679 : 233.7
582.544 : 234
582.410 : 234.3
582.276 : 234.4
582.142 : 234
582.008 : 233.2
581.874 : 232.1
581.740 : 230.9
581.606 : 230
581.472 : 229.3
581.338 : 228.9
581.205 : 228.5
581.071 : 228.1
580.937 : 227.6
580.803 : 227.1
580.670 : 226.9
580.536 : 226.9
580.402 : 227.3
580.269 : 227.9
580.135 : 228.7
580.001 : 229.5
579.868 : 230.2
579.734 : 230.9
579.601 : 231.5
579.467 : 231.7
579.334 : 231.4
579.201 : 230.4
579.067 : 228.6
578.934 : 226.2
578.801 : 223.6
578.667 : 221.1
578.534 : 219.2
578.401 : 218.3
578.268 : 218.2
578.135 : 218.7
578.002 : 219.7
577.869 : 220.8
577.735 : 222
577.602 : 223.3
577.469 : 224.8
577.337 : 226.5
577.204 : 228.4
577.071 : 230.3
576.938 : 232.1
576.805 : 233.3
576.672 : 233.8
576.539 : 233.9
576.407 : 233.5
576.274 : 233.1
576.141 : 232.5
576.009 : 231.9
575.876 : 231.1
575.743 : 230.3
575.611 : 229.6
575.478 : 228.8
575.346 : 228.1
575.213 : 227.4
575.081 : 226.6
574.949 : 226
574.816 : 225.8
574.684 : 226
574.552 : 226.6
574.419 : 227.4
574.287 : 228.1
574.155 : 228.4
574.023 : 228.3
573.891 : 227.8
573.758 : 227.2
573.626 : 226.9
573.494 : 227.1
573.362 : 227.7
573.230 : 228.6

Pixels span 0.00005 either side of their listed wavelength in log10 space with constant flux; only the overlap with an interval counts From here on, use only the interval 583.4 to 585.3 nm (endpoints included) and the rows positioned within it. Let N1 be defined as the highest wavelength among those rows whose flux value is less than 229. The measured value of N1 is 585.233 nm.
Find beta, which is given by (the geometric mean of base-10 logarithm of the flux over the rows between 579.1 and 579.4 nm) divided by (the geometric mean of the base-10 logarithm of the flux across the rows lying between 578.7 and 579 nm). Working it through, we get 1.005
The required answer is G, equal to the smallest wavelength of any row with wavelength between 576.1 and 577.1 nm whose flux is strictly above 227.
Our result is 576.141 nm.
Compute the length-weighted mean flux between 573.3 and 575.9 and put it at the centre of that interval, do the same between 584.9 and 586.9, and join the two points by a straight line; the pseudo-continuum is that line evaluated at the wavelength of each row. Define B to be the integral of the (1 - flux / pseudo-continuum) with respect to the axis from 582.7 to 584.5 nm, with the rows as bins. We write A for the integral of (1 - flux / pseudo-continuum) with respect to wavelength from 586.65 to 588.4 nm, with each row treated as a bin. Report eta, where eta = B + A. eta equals -0.06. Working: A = 0.04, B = -0.10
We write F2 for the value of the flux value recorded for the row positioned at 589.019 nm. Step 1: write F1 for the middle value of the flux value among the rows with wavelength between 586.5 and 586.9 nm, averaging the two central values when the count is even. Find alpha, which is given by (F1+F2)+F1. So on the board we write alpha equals 615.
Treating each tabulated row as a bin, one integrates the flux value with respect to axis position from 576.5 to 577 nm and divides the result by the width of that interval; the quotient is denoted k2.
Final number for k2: 233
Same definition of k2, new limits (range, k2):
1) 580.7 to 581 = 228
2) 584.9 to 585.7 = 222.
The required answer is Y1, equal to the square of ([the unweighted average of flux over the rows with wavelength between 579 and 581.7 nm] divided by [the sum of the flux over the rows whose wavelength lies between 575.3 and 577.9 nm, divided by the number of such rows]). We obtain 1.00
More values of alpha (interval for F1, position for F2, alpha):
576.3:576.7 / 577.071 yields 698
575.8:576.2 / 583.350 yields 699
